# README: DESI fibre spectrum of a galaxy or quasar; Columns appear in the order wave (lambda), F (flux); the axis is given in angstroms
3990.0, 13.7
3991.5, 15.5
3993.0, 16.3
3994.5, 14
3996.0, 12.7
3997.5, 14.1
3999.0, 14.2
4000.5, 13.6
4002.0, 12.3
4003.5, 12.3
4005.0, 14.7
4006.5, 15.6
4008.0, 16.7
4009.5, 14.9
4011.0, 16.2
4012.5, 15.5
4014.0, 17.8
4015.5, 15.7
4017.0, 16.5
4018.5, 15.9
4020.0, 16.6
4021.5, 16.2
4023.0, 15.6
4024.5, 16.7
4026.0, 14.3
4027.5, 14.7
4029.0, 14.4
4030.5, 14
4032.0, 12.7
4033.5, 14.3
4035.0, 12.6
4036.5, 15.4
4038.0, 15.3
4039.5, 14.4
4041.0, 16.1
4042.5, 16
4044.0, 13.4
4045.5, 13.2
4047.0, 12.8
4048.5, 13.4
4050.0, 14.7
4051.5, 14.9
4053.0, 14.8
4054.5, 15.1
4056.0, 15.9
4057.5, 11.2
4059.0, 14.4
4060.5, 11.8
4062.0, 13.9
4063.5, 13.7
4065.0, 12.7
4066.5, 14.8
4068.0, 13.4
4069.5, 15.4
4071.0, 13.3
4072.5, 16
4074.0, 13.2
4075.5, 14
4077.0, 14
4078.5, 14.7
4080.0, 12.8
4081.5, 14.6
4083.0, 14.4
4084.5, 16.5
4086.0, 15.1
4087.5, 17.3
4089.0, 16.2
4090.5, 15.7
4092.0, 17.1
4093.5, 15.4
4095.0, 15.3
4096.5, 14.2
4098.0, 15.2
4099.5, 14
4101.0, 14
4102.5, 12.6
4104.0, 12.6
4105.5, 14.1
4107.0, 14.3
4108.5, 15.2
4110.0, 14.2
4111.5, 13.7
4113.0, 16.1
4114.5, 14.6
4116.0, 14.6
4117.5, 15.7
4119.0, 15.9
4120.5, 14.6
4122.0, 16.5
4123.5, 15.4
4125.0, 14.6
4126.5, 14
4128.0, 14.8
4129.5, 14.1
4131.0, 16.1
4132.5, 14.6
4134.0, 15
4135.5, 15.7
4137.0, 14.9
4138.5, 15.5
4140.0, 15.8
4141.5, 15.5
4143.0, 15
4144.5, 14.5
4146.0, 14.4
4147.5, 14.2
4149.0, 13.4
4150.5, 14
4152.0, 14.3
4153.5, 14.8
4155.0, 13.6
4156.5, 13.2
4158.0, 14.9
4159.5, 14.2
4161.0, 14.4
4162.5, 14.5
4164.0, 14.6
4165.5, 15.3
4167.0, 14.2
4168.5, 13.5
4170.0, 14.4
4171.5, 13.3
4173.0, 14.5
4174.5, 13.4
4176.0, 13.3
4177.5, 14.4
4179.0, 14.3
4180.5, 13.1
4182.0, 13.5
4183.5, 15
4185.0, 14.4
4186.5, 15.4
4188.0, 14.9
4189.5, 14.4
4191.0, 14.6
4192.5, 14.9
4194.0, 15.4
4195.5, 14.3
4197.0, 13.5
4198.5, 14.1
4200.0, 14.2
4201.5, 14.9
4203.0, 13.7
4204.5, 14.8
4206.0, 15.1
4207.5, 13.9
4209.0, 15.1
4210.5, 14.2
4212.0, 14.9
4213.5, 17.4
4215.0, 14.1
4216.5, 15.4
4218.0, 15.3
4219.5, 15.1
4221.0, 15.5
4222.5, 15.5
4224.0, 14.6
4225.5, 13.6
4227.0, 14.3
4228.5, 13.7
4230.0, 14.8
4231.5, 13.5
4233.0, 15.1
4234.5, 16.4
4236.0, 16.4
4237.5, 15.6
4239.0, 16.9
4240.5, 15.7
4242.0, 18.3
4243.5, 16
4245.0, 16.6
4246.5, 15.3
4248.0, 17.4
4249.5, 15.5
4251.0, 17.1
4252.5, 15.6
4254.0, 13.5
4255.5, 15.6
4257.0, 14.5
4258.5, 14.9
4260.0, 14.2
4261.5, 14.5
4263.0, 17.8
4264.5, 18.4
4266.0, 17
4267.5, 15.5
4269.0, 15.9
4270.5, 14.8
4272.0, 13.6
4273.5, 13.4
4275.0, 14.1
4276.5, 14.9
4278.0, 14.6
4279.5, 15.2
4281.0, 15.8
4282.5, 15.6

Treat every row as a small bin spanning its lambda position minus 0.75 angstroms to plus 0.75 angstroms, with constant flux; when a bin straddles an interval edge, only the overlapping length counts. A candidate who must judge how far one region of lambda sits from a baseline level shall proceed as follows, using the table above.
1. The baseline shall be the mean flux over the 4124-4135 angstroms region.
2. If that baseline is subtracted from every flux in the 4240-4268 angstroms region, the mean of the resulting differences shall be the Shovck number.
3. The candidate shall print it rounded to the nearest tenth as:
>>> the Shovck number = 1.2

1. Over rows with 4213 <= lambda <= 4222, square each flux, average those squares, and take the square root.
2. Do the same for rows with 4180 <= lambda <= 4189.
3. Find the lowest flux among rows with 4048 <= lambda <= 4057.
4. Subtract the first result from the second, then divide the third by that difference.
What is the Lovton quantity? -12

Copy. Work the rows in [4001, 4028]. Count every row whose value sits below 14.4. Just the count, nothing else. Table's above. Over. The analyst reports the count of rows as 3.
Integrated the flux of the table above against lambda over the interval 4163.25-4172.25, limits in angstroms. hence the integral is 128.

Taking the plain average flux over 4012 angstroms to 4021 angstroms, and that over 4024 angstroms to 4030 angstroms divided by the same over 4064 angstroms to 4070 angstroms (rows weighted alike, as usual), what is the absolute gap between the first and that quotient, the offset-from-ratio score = 15.3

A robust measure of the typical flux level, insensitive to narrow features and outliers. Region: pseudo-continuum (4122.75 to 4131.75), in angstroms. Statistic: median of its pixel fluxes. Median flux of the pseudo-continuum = 14.7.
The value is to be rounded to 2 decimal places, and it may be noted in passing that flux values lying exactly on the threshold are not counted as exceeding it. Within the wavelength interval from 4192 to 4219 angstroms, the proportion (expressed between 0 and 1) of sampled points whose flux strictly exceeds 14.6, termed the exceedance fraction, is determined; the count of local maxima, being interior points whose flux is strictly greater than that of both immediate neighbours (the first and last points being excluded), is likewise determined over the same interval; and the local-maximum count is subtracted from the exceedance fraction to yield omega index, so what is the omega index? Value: -5.44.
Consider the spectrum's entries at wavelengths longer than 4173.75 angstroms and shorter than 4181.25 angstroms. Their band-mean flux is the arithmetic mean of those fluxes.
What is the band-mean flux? 13.7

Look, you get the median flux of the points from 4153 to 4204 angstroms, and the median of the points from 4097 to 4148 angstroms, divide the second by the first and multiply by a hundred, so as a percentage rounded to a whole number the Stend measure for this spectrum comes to 101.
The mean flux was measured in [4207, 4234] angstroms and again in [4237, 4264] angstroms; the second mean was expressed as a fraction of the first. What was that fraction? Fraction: 1.07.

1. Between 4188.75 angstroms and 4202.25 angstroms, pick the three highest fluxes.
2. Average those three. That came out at 15.1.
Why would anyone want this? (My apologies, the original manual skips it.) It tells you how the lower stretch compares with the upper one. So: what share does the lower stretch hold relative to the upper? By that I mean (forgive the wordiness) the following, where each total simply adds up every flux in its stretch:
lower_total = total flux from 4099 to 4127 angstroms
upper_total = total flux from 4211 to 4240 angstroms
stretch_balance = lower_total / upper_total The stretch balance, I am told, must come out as 0.96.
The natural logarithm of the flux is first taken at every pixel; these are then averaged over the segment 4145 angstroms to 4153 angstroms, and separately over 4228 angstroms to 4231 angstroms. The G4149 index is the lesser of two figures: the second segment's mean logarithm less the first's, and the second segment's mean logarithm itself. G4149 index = 0.01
